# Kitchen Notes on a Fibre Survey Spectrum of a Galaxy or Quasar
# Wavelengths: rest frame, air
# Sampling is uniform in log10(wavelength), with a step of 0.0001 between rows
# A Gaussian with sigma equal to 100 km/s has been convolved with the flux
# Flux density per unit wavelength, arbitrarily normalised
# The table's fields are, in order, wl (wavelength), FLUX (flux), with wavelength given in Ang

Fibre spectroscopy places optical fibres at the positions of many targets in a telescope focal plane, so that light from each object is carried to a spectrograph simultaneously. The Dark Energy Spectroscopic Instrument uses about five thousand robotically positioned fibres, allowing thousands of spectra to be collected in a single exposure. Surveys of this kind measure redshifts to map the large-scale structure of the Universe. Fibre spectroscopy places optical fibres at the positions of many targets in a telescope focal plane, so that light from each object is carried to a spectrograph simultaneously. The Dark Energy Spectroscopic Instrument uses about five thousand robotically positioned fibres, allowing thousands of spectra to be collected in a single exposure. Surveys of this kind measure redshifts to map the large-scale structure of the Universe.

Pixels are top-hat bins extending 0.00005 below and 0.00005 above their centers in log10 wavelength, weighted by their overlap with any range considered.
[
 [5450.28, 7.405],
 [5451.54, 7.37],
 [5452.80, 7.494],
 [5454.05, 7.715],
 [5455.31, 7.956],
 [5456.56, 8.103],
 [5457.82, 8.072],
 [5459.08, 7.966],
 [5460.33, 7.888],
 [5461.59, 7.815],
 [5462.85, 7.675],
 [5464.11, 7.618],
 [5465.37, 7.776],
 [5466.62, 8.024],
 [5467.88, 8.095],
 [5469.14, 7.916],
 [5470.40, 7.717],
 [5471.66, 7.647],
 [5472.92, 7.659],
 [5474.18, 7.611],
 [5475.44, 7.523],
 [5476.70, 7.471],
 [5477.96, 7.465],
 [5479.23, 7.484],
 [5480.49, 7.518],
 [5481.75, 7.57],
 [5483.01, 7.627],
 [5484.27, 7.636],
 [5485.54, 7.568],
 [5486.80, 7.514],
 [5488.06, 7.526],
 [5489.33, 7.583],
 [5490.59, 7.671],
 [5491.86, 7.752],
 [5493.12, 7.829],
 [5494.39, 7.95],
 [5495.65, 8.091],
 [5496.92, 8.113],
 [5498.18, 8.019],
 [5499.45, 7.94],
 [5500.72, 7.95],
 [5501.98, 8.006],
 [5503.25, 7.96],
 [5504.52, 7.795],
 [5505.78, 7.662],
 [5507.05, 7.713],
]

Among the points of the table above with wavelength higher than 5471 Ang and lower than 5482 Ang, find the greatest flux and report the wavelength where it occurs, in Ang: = 5472.92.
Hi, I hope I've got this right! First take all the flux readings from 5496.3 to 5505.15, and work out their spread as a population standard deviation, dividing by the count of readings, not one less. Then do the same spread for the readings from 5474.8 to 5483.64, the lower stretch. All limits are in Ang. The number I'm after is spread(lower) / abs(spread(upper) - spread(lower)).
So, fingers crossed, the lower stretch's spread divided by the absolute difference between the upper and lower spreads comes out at 1.5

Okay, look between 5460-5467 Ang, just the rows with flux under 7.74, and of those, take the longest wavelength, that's 5464.11 Ang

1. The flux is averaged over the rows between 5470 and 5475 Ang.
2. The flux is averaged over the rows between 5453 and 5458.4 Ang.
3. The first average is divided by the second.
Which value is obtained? 0.96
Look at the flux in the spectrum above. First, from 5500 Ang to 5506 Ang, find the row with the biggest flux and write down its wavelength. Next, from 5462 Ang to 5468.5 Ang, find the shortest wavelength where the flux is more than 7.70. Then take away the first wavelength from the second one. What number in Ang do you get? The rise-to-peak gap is -36.6 Ang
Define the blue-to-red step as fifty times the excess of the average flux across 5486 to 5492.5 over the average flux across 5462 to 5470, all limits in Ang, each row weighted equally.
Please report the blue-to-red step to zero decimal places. -12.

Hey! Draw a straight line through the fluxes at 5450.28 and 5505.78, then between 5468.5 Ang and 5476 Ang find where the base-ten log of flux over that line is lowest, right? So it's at 5475.44 Ang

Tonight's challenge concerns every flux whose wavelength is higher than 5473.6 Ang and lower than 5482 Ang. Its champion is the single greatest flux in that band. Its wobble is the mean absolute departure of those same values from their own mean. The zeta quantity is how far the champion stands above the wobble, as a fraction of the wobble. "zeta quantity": 185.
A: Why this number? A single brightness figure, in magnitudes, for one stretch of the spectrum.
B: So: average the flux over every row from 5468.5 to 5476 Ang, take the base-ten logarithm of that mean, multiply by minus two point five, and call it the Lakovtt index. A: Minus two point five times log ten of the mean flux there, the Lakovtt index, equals -2.21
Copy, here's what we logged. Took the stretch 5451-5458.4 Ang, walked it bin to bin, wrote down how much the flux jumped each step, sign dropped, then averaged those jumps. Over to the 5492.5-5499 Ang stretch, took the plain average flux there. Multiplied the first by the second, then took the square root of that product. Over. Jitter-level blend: 1.11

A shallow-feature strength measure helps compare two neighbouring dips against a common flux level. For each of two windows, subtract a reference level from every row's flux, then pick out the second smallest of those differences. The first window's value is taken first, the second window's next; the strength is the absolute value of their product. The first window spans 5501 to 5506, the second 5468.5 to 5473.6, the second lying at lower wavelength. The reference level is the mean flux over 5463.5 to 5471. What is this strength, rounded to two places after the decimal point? 0.01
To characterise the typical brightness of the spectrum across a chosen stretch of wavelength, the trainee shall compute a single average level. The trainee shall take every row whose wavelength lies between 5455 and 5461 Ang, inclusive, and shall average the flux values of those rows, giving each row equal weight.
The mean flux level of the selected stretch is 8.0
